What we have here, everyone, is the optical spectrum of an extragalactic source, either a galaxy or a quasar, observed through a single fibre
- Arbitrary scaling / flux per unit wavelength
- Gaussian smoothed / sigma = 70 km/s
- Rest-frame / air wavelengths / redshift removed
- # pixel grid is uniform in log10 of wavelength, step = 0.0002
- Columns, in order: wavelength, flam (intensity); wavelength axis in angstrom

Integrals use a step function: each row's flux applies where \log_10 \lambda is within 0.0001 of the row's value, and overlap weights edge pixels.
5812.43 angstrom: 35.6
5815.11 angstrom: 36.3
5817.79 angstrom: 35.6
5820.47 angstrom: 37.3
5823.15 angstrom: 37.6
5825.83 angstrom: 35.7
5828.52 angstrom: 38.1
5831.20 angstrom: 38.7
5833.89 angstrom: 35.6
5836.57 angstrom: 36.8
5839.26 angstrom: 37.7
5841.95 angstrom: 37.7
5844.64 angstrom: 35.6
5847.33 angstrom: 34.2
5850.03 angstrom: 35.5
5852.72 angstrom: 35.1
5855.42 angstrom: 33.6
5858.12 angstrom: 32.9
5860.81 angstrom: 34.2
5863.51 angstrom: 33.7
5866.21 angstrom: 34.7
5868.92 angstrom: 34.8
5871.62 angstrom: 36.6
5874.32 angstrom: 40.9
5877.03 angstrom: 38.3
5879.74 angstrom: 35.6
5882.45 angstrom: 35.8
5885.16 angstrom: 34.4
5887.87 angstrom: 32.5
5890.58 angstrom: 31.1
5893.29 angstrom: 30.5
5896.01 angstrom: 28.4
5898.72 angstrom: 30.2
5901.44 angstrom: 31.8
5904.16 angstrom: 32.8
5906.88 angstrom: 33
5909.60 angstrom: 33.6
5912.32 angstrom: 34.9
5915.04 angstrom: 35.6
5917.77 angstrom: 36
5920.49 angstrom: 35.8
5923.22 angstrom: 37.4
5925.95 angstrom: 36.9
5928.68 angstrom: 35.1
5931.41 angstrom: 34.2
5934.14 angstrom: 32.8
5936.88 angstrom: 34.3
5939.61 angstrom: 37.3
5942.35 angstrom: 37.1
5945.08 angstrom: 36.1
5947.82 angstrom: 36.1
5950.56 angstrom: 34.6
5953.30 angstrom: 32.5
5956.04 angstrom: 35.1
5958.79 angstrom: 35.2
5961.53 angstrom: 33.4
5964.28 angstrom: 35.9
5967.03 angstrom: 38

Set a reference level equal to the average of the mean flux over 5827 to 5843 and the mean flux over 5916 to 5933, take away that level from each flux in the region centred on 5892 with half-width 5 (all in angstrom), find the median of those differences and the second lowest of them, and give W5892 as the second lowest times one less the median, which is -42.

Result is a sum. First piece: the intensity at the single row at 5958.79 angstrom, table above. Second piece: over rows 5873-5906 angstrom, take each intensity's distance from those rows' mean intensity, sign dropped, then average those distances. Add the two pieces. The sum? 38.1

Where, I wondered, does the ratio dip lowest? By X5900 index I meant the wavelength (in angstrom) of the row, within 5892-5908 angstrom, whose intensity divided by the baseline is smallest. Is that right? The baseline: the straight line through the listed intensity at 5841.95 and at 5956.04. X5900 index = 5896.01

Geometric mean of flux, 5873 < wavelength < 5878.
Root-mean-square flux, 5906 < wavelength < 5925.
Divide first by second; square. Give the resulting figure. 1.26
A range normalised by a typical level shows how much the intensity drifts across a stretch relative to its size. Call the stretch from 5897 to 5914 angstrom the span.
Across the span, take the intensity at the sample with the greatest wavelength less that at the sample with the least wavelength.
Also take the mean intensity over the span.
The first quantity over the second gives 0.14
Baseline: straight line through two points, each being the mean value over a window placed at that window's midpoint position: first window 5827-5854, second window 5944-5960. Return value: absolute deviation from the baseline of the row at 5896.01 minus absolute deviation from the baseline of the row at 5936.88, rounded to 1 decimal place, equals 6.5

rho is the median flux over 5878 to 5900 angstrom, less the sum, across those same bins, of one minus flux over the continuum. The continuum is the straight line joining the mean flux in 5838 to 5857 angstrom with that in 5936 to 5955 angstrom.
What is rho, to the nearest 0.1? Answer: 31.1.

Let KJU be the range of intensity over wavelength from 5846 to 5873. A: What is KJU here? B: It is 3.7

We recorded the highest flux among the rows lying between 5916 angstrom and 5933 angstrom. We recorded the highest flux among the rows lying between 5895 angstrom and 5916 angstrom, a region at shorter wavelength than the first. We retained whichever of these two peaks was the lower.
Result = 35.6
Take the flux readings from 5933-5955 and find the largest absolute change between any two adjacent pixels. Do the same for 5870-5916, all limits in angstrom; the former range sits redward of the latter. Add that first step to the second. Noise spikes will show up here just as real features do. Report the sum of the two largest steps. 7.30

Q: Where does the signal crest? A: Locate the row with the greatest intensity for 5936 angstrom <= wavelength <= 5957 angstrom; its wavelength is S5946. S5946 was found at 5939.61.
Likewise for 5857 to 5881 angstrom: 5874.32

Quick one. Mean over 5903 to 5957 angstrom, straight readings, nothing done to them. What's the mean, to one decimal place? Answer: 35.1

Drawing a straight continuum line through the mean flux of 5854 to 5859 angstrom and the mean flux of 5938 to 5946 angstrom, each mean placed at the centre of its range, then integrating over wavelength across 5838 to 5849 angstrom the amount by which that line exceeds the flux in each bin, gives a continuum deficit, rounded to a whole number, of -39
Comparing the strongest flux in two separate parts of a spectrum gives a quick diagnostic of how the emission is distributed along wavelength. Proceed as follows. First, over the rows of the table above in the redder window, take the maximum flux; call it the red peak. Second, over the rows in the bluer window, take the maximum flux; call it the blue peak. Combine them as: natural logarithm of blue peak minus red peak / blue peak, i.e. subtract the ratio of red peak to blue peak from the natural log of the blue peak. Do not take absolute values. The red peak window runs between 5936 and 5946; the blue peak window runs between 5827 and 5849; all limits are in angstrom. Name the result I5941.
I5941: 2.69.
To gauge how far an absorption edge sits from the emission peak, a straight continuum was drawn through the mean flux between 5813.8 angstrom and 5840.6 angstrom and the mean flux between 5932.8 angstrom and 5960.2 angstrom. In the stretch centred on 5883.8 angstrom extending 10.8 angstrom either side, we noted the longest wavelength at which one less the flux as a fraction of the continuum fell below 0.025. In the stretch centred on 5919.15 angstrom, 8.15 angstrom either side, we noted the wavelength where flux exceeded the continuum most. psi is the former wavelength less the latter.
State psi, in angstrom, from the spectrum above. -40.8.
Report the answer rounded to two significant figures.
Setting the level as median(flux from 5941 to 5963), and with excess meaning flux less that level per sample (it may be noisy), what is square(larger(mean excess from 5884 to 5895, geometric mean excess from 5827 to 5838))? 2.8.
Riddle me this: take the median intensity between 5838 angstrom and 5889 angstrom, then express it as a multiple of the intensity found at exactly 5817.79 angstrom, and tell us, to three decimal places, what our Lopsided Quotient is 0.986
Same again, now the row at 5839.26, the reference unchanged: 0.931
